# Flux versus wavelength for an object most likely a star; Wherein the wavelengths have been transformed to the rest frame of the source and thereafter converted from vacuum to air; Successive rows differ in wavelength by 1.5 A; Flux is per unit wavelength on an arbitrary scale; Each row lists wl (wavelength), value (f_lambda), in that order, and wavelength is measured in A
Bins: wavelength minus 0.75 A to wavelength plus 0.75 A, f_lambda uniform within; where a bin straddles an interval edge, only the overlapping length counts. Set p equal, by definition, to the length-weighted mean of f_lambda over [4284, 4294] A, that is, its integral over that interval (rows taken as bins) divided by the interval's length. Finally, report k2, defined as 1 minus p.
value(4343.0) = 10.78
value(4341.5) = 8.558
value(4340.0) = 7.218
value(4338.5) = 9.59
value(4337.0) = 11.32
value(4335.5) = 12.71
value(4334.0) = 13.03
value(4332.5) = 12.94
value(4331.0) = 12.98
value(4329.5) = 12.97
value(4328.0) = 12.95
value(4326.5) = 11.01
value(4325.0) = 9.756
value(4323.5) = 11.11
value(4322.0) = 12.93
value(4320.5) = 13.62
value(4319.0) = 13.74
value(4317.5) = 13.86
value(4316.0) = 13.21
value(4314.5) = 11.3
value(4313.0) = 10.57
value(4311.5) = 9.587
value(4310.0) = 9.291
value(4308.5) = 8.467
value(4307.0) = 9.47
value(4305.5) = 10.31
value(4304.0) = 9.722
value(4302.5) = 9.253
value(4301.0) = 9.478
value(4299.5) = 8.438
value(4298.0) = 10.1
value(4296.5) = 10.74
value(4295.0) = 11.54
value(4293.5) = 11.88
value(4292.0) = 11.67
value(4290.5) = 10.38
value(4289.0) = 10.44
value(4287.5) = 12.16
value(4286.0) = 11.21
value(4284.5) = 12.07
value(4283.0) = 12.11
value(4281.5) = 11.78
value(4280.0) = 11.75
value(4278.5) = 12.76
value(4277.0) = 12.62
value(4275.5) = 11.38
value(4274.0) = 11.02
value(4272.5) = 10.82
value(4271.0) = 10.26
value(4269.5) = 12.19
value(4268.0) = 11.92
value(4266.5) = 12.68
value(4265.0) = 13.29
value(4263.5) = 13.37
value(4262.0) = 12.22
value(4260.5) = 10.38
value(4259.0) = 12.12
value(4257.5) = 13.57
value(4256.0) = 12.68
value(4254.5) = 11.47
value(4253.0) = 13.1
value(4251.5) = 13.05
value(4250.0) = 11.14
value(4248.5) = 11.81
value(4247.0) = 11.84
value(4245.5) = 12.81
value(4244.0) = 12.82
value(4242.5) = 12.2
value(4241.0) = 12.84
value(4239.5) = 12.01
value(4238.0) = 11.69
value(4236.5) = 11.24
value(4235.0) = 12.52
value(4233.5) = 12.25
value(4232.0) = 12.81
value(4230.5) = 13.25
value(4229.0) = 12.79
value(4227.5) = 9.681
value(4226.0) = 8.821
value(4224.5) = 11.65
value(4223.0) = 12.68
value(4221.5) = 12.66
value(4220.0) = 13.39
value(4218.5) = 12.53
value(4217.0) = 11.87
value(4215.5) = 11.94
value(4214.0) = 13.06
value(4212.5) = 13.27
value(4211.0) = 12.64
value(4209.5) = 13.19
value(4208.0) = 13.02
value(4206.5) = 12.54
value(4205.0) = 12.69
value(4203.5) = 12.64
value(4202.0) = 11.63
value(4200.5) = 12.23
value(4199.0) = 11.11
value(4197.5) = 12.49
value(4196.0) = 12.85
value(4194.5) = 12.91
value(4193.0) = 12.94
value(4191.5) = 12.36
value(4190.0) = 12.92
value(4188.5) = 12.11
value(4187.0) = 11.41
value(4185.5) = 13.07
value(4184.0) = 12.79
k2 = -10.4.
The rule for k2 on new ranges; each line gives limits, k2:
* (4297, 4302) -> -8.4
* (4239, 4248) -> -11.4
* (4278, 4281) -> -11.2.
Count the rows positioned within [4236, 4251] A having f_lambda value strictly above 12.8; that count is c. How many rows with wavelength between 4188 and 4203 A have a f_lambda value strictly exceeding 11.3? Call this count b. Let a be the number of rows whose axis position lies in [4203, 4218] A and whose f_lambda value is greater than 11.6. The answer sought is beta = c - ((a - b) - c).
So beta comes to 5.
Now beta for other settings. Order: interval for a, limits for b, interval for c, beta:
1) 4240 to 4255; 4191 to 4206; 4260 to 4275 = 5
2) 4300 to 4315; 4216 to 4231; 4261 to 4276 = 12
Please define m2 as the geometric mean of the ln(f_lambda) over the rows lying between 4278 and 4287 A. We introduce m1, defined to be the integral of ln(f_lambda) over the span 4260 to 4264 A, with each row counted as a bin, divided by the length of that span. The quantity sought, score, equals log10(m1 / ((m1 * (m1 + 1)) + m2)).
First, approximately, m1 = 2.48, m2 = 2.48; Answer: -0.651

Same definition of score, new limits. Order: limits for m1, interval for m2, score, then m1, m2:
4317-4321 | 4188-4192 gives -0.661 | 2.62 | 2.52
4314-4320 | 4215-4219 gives -0.657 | 2.57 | 2.49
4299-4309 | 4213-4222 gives -0.640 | 2.23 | 2.53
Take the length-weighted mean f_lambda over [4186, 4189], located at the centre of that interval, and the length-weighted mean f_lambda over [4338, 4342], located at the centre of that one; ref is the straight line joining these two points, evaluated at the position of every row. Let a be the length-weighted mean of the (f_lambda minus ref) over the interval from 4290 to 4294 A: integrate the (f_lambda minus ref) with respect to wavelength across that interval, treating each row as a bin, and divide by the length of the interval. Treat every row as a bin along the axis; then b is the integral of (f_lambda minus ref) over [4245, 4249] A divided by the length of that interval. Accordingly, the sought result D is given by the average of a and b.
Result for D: 1.8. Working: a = 1.9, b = 1.6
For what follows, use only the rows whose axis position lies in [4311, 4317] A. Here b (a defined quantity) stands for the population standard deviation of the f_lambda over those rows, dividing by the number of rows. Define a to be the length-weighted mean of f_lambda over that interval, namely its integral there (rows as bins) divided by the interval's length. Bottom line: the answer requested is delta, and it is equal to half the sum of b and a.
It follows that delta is 6.3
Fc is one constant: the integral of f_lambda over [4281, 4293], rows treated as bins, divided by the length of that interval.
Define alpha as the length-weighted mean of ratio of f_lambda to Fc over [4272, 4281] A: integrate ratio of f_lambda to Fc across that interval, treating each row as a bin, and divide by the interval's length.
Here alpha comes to 1.02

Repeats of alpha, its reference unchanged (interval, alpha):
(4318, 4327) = 1.05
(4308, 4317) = 0.92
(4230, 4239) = 1.07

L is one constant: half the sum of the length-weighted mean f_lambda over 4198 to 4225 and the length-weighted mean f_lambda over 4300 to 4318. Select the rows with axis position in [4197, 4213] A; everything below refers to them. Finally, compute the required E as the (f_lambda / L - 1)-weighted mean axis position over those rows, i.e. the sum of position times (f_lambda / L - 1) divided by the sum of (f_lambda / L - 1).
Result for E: 4206.9 A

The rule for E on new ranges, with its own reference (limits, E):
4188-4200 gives 4193.1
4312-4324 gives 4319.3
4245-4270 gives 4258.2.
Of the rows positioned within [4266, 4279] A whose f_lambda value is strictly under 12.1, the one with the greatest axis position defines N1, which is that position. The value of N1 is 4275.5 A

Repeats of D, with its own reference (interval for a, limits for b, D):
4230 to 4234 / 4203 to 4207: 1.6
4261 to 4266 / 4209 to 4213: 2.2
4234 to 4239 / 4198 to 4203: 0.7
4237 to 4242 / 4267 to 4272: 1.5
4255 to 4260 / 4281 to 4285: 2.3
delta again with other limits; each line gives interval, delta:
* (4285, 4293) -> 6.0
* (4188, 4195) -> 6.5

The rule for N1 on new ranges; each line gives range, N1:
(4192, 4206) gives 4202.0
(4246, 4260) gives 4254.5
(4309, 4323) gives 4314.5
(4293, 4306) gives 4305.5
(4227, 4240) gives 4239.5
